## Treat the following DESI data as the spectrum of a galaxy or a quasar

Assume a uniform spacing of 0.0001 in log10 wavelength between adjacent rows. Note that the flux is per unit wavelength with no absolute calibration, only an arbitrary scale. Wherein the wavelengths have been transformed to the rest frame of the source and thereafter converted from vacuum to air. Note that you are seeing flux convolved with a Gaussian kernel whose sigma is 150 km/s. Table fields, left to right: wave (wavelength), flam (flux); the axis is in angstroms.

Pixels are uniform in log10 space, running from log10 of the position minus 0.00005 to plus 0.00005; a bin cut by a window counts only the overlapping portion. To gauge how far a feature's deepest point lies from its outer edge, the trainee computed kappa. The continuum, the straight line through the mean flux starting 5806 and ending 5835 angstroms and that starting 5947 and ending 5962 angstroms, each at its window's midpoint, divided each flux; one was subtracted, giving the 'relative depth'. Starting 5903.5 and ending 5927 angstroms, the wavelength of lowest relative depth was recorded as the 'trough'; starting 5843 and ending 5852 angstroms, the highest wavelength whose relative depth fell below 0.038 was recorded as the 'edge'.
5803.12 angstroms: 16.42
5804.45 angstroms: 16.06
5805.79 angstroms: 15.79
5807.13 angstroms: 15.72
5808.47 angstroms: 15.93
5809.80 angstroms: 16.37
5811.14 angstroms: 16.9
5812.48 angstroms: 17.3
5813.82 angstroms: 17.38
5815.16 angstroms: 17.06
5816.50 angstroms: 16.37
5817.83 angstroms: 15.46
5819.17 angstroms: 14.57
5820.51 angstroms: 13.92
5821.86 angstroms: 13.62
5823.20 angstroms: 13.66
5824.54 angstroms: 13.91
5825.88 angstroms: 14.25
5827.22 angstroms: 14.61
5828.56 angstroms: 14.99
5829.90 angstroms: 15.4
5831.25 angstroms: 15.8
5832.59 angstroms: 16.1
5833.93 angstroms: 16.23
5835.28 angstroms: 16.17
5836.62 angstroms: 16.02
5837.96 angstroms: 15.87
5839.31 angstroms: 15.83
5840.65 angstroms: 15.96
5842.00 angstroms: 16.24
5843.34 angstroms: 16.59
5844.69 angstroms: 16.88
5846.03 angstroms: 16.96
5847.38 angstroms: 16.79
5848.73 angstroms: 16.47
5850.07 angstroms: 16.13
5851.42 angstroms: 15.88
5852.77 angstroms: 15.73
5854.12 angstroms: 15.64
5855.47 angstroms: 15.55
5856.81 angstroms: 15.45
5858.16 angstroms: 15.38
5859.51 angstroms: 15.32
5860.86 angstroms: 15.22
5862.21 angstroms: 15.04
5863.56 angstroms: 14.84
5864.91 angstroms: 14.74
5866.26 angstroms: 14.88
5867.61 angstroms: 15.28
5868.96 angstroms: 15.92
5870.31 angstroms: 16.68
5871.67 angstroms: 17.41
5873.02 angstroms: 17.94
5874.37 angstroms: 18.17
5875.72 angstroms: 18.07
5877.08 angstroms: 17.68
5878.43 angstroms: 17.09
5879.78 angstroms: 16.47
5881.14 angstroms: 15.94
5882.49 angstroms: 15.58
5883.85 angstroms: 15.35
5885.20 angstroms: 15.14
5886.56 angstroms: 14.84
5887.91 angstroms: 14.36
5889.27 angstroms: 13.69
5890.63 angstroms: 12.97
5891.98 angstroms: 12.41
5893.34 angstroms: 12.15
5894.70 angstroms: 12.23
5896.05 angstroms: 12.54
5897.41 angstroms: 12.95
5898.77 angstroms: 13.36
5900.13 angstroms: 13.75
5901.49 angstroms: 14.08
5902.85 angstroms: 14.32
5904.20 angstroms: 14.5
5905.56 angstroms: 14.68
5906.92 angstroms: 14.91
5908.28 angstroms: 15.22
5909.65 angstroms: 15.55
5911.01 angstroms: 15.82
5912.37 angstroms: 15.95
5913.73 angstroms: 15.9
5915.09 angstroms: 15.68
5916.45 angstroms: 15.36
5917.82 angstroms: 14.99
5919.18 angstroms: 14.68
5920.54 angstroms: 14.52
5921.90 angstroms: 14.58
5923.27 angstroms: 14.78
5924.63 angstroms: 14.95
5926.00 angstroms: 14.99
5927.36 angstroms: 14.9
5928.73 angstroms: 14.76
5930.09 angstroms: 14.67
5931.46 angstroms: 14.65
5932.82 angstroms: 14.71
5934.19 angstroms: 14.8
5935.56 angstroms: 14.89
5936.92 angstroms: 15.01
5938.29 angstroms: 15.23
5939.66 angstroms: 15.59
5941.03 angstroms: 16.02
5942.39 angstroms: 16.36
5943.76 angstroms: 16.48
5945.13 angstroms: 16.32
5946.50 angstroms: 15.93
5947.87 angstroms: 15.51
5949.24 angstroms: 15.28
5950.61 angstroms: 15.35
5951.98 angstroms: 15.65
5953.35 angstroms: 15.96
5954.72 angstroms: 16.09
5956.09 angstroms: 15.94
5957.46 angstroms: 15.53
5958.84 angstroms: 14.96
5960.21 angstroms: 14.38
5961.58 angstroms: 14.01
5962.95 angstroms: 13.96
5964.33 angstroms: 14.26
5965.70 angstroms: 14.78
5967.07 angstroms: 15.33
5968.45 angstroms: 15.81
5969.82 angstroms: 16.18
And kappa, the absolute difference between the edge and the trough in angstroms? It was 52.8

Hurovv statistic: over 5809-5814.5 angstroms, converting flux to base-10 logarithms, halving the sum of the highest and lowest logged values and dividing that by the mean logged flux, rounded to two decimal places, 1.00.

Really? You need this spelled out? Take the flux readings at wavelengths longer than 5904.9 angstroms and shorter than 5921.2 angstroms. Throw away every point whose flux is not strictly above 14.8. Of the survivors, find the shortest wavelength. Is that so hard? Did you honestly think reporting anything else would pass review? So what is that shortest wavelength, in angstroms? 5906.92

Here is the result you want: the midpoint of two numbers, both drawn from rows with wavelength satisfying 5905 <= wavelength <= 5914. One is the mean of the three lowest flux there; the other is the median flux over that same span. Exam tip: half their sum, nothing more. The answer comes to 15.2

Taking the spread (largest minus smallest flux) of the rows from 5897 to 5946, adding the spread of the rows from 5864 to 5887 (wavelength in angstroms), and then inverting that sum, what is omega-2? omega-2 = 0.14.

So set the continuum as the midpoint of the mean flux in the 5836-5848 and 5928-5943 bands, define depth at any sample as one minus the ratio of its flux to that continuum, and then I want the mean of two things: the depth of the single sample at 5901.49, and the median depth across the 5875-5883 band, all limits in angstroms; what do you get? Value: 0.02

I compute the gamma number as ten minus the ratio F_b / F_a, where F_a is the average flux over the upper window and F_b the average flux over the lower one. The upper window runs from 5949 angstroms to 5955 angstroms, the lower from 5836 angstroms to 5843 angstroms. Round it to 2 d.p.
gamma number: 8.98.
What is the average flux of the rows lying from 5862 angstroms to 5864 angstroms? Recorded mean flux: 14.9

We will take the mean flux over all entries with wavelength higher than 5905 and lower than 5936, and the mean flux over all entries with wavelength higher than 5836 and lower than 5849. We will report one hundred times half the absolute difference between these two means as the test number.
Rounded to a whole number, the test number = 66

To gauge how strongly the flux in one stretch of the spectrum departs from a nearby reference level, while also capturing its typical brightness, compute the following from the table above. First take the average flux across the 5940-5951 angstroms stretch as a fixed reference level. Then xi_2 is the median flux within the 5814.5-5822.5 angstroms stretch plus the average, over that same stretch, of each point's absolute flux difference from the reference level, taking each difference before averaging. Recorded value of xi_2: 16.3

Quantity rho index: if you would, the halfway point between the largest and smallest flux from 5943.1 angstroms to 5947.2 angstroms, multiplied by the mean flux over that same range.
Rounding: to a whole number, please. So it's 263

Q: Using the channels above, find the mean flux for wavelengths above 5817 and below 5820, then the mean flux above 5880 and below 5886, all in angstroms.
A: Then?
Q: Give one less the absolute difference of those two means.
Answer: 0.5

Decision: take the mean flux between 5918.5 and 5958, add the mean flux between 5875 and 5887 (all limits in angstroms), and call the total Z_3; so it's 31.6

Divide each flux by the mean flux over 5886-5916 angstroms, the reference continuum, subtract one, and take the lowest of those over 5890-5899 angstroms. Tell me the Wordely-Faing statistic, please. -0.14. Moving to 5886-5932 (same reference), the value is -0.14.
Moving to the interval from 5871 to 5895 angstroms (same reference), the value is -0.14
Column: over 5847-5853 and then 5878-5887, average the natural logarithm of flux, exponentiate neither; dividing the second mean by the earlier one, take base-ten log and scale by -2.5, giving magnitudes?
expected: 0.011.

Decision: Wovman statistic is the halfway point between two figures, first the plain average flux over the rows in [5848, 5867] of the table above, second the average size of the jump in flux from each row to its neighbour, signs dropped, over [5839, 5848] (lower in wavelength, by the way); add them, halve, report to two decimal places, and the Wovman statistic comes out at 7.83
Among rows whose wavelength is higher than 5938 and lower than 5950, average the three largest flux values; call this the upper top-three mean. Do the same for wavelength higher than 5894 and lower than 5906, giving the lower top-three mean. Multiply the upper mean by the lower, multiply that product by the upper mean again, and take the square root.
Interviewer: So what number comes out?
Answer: 62.4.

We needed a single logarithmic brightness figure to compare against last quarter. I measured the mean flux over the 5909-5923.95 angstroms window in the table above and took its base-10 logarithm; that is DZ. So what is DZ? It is 1.18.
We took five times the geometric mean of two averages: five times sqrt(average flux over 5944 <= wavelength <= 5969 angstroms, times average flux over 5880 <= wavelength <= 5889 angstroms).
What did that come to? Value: 76.2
